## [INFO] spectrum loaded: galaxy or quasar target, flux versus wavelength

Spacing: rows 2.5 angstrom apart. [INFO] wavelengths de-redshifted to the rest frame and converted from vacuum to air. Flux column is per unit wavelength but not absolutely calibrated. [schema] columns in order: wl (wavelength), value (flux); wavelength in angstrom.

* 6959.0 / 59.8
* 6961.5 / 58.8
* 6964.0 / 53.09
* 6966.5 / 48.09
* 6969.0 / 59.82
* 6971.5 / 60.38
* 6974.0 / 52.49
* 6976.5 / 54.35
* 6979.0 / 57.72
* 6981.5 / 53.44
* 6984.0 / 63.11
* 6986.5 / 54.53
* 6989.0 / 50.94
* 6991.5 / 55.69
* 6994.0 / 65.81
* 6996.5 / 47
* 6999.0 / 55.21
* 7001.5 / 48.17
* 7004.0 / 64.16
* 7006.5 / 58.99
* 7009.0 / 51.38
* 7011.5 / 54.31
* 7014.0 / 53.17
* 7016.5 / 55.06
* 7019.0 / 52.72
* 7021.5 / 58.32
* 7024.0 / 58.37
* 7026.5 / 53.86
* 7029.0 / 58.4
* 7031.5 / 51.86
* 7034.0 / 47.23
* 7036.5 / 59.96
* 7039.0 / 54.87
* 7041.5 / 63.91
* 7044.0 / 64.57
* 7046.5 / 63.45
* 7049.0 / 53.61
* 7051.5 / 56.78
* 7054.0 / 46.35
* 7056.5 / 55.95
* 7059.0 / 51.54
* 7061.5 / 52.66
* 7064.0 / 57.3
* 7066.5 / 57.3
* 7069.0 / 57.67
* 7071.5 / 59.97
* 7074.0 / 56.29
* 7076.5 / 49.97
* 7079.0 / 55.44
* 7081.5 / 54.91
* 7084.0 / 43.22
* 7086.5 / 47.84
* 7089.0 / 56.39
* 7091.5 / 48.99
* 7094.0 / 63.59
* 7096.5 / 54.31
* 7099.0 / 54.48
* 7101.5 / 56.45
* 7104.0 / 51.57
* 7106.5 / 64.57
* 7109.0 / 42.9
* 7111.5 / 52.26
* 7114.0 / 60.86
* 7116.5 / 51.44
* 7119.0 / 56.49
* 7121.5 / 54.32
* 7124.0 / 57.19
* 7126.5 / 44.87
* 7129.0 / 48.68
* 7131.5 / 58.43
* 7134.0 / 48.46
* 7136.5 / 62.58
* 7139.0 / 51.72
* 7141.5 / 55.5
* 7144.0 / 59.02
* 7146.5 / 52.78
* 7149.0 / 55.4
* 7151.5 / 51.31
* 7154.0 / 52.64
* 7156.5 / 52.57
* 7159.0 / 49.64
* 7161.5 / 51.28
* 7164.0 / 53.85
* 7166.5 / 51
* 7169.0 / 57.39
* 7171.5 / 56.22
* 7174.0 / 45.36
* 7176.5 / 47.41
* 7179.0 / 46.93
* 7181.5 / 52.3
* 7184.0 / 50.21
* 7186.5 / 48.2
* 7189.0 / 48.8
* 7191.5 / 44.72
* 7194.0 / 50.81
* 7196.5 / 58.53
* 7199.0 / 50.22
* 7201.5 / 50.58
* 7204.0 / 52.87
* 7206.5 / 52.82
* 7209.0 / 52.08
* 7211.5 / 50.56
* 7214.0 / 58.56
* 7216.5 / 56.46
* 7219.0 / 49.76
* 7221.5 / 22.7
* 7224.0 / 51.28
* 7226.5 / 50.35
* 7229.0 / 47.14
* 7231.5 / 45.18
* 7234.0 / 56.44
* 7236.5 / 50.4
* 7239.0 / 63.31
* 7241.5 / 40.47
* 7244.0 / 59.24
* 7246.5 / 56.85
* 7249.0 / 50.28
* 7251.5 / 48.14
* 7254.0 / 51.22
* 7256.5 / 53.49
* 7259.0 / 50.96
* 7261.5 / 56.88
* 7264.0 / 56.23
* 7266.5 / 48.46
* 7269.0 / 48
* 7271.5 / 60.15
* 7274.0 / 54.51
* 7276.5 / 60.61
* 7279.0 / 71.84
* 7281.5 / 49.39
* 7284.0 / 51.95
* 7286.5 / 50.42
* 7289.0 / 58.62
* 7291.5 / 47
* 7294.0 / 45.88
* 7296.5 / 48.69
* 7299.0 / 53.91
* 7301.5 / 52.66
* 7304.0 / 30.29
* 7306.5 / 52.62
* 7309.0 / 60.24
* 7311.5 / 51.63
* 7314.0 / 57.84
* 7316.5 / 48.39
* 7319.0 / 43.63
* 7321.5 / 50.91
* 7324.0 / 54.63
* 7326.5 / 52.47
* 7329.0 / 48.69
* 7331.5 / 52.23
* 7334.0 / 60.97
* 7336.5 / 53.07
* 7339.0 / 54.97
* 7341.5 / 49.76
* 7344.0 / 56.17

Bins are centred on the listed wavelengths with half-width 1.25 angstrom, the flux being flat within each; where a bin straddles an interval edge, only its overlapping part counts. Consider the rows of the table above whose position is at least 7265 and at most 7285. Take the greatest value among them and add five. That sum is 77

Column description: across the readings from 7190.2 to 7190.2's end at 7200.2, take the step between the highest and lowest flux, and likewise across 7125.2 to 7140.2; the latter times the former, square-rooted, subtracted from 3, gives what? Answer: -13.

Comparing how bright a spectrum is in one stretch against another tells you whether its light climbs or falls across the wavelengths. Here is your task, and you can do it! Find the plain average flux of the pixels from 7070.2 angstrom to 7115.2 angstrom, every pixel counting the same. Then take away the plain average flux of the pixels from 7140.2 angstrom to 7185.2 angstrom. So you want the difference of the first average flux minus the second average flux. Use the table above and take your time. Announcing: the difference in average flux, 1.8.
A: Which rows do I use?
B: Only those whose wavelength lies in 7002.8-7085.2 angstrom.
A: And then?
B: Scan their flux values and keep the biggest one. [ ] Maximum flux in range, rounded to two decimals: 64.57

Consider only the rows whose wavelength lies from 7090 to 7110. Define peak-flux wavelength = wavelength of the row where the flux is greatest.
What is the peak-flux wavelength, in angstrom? 7106.5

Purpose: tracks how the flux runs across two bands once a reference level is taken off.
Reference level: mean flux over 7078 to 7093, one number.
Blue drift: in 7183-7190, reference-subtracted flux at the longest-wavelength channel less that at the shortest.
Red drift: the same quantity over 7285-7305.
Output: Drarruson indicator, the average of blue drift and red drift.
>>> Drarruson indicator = -11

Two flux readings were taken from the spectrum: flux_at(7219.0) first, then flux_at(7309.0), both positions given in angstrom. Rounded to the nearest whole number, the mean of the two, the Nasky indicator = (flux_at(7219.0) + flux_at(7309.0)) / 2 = 55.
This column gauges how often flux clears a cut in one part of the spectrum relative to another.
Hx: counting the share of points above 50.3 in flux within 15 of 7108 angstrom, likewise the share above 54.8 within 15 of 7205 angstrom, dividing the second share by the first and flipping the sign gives -0.273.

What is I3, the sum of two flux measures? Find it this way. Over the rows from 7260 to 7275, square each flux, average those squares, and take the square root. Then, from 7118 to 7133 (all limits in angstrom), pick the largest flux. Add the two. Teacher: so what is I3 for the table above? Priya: 113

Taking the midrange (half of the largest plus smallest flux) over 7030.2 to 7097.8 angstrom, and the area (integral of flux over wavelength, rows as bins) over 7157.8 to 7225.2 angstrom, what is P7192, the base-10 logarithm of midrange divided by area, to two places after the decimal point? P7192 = -1.80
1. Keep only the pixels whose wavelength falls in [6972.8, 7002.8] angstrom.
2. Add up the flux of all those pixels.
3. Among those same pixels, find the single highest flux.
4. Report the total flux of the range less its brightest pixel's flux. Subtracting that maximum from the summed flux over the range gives 593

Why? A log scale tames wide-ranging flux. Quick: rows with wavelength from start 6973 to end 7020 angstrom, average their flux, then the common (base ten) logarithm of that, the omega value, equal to 1.74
